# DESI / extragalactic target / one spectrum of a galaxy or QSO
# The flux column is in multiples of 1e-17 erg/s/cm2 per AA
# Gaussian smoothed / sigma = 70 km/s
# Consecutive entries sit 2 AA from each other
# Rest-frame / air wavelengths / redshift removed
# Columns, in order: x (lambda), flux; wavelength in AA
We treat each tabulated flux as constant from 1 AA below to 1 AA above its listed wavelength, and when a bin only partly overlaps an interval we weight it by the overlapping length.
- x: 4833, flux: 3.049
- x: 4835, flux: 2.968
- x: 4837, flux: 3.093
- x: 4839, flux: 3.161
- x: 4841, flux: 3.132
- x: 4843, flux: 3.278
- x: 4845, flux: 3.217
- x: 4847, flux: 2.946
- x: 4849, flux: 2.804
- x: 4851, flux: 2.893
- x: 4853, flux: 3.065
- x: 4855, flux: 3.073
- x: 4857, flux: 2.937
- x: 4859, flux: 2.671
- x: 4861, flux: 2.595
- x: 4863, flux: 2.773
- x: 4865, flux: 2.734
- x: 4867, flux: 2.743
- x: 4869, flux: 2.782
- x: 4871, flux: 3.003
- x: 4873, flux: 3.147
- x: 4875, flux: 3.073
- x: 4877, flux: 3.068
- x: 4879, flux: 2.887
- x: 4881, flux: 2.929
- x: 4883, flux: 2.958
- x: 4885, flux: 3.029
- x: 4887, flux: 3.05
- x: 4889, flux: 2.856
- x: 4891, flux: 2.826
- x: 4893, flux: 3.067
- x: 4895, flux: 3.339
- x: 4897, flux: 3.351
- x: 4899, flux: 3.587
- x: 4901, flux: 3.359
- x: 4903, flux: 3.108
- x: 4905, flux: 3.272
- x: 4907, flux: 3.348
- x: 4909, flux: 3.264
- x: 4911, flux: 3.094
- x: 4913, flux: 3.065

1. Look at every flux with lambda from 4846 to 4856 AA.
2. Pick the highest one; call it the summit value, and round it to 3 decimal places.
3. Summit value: 3.073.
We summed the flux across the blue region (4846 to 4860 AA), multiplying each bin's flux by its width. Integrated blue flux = 41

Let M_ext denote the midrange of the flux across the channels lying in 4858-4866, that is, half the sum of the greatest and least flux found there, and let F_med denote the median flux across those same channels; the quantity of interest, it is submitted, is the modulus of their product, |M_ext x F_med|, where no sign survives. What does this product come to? 7.3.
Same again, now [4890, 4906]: 10.6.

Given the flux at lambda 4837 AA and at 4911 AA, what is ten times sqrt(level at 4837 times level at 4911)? 30.9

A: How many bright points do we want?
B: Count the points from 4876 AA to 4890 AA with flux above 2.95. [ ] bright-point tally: 4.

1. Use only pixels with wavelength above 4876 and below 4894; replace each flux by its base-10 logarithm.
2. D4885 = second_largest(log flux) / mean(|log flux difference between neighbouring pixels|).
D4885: 32.7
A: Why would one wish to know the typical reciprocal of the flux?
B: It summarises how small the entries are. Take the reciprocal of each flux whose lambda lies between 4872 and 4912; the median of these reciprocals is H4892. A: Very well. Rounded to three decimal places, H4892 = 0.324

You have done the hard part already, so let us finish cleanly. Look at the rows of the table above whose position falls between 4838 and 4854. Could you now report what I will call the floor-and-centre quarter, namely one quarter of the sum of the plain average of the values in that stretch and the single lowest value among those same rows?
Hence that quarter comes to 1.47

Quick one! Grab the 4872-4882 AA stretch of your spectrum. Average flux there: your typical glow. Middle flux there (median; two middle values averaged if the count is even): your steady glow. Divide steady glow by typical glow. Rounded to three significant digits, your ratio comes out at 1.02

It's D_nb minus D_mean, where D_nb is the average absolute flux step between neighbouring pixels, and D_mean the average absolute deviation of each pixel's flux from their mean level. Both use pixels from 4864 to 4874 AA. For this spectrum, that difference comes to -0.05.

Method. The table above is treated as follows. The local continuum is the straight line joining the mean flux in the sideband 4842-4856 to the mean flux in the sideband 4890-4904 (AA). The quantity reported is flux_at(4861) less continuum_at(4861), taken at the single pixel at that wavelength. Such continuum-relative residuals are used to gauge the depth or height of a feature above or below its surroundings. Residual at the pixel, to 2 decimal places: -0.49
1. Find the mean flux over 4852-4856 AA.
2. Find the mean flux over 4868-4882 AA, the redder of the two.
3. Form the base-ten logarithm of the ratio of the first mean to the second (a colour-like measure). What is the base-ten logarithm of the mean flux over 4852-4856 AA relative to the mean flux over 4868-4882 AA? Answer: 0.012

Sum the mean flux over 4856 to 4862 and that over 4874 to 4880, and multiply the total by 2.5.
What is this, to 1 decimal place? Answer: 14.4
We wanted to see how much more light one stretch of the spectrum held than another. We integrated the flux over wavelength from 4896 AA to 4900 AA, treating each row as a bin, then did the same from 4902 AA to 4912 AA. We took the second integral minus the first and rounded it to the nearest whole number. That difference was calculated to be 18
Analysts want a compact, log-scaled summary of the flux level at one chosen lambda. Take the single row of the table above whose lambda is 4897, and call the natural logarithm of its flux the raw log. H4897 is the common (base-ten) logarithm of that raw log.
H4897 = 0.083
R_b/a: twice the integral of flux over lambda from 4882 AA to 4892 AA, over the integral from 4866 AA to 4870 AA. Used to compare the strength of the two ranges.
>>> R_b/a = 5.3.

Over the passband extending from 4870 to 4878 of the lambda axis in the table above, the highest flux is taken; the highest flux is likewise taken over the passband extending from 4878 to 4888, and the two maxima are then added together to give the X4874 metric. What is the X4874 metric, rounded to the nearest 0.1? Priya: 6.2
